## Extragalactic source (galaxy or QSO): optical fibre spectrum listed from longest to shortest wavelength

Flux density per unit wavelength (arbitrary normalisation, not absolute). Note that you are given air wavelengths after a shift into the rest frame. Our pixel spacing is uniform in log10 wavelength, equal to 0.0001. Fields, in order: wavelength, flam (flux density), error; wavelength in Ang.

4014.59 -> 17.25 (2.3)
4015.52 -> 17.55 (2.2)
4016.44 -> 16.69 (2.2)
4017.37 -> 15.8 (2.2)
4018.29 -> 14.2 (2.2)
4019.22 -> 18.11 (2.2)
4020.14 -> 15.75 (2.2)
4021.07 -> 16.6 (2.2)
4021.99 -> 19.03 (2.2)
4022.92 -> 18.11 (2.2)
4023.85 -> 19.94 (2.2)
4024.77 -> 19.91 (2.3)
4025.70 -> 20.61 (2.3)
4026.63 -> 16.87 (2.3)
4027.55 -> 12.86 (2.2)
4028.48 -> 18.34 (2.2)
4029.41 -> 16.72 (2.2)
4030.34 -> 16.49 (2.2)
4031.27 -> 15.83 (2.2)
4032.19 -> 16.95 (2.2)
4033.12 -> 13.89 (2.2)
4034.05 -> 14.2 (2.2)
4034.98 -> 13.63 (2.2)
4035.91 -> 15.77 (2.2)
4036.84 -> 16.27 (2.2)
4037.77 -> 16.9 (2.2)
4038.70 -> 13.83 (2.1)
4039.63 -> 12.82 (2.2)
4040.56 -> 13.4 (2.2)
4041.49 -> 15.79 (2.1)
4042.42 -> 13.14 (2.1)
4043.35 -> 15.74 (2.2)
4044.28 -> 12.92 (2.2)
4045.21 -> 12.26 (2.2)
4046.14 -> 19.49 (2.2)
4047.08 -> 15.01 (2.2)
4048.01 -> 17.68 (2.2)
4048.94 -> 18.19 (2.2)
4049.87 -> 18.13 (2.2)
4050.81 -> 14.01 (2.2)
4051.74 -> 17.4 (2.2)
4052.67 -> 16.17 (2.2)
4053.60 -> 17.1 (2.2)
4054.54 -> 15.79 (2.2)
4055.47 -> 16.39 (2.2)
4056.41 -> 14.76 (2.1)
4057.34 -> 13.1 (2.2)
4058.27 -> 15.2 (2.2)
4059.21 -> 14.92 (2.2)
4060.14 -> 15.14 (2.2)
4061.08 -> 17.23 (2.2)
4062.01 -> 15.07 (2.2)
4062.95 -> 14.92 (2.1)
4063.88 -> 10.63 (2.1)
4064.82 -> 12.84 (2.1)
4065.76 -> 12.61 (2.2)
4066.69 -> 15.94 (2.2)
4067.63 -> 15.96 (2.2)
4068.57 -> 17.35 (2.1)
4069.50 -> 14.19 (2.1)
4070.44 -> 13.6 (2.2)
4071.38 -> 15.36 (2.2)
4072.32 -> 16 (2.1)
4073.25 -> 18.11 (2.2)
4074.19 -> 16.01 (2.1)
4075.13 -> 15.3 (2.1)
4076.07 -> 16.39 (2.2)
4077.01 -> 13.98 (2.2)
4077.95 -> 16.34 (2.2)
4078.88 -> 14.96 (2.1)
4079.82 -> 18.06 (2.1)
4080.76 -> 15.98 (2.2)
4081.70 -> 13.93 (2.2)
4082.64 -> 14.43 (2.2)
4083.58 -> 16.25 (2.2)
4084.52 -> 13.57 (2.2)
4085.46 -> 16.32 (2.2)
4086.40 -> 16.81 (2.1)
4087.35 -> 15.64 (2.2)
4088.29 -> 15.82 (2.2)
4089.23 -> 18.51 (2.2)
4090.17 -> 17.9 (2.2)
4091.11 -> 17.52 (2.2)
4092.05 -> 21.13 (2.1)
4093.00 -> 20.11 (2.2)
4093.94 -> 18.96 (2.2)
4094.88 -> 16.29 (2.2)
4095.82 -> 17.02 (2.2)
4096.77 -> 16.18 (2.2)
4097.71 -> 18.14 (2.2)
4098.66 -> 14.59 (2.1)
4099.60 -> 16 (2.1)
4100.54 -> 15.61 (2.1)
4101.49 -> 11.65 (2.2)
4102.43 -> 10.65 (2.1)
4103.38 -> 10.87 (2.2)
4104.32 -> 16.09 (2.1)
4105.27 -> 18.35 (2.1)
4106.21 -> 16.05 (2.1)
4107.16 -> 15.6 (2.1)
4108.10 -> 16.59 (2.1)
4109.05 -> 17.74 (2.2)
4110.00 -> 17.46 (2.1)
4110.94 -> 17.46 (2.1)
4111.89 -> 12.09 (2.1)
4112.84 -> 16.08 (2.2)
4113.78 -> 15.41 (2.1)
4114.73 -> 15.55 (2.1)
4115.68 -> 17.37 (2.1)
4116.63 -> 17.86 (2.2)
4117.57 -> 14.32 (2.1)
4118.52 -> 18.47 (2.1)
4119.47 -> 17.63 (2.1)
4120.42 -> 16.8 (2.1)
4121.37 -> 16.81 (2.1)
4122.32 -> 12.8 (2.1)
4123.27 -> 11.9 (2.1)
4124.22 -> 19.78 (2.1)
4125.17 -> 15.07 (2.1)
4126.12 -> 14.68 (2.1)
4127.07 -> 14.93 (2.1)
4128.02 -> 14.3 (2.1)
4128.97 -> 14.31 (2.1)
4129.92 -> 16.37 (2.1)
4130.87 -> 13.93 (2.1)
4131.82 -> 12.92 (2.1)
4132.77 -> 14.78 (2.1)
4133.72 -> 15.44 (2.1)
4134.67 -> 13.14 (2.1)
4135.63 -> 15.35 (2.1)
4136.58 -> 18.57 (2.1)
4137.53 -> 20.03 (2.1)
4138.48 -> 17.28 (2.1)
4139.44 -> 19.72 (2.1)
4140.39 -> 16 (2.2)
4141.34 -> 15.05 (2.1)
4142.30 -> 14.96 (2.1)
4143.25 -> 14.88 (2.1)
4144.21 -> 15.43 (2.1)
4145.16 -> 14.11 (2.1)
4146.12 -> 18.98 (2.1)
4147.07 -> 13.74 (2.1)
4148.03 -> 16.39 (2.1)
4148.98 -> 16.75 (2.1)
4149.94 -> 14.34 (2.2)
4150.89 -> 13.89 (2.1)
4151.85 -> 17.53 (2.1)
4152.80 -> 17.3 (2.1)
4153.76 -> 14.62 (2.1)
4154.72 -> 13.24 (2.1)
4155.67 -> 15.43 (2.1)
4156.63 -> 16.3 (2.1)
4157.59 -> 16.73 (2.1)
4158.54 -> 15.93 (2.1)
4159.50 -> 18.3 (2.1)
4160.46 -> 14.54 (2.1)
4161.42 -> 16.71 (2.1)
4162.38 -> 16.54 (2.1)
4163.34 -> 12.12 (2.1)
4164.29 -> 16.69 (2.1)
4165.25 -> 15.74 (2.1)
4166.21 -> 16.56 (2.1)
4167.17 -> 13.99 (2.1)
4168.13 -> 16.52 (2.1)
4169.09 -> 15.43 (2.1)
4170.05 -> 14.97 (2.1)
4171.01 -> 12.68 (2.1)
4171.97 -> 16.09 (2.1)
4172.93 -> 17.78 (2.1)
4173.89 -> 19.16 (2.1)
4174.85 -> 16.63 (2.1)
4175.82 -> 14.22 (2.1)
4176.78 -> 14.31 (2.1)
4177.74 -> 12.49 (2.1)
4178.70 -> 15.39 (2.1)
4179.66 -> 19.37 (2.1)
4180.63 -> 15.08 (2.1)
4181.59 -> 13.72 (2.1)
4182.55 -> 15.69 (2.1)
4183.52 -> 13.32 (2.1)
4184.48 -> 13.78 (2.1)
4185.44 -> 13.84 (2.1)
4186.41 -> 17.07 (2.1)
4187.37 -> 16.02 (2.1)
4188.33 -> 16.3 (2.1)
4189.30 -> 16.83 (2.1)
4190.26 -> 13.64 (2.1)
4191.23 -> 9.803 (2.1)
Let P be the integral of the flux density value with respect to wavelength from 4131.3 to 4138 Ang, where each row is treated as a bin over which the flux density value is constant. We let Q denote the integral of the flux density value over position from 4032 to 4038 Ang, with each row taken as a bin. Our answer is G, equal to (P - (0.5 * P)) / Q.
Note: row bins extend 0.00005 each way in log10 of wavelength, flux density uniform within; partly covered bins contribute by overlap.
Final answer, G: 0.58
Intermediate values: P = 105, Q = 91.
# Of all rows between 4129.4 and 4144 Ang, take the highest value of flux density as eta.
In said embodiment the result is 20.03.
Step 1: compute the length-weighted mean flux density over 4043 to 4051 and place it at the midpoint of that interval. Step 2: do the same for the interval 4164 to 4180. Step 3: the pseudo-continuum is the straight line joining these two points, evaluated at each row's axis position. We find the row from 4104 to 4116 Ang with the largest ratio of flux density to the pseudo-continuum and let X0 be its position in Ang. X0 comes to 4105.27 Ang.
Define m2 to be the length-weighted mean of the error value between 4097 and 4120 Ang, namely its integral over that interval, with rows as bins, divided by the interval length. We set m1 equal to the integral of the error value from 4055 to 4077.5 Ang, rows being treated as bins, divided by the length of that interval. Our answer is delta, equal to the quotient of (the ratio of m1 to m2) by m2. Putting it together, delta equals 0.478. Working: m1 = 2.16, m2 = 2.13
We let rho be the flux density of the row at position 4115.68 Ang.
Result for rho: 17.37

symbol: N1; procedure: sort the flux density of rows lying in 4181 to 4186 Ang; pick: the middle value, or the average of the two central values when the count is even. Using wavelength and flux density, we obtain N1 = 13.8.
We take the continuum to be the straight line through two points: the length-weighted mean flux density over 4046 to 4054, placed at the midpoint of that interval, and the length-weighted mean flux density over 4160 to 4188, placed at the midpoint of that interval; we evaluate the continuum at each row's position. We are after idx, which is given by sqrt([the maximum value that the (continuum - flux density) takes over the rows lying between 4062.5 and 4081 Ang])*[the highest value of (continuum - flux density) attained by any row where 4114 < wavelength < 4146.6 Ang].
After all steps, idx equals 10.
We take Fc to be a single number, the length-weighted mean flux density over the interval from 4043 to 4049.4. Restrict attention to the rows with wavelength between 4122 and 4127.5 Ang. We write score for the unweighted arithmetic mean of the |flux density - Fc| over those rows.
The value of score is 2.3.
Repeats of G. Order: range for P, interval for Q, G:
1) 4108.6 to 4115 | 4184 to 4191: 0.48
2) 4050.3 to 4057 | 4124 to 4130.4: 0.54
